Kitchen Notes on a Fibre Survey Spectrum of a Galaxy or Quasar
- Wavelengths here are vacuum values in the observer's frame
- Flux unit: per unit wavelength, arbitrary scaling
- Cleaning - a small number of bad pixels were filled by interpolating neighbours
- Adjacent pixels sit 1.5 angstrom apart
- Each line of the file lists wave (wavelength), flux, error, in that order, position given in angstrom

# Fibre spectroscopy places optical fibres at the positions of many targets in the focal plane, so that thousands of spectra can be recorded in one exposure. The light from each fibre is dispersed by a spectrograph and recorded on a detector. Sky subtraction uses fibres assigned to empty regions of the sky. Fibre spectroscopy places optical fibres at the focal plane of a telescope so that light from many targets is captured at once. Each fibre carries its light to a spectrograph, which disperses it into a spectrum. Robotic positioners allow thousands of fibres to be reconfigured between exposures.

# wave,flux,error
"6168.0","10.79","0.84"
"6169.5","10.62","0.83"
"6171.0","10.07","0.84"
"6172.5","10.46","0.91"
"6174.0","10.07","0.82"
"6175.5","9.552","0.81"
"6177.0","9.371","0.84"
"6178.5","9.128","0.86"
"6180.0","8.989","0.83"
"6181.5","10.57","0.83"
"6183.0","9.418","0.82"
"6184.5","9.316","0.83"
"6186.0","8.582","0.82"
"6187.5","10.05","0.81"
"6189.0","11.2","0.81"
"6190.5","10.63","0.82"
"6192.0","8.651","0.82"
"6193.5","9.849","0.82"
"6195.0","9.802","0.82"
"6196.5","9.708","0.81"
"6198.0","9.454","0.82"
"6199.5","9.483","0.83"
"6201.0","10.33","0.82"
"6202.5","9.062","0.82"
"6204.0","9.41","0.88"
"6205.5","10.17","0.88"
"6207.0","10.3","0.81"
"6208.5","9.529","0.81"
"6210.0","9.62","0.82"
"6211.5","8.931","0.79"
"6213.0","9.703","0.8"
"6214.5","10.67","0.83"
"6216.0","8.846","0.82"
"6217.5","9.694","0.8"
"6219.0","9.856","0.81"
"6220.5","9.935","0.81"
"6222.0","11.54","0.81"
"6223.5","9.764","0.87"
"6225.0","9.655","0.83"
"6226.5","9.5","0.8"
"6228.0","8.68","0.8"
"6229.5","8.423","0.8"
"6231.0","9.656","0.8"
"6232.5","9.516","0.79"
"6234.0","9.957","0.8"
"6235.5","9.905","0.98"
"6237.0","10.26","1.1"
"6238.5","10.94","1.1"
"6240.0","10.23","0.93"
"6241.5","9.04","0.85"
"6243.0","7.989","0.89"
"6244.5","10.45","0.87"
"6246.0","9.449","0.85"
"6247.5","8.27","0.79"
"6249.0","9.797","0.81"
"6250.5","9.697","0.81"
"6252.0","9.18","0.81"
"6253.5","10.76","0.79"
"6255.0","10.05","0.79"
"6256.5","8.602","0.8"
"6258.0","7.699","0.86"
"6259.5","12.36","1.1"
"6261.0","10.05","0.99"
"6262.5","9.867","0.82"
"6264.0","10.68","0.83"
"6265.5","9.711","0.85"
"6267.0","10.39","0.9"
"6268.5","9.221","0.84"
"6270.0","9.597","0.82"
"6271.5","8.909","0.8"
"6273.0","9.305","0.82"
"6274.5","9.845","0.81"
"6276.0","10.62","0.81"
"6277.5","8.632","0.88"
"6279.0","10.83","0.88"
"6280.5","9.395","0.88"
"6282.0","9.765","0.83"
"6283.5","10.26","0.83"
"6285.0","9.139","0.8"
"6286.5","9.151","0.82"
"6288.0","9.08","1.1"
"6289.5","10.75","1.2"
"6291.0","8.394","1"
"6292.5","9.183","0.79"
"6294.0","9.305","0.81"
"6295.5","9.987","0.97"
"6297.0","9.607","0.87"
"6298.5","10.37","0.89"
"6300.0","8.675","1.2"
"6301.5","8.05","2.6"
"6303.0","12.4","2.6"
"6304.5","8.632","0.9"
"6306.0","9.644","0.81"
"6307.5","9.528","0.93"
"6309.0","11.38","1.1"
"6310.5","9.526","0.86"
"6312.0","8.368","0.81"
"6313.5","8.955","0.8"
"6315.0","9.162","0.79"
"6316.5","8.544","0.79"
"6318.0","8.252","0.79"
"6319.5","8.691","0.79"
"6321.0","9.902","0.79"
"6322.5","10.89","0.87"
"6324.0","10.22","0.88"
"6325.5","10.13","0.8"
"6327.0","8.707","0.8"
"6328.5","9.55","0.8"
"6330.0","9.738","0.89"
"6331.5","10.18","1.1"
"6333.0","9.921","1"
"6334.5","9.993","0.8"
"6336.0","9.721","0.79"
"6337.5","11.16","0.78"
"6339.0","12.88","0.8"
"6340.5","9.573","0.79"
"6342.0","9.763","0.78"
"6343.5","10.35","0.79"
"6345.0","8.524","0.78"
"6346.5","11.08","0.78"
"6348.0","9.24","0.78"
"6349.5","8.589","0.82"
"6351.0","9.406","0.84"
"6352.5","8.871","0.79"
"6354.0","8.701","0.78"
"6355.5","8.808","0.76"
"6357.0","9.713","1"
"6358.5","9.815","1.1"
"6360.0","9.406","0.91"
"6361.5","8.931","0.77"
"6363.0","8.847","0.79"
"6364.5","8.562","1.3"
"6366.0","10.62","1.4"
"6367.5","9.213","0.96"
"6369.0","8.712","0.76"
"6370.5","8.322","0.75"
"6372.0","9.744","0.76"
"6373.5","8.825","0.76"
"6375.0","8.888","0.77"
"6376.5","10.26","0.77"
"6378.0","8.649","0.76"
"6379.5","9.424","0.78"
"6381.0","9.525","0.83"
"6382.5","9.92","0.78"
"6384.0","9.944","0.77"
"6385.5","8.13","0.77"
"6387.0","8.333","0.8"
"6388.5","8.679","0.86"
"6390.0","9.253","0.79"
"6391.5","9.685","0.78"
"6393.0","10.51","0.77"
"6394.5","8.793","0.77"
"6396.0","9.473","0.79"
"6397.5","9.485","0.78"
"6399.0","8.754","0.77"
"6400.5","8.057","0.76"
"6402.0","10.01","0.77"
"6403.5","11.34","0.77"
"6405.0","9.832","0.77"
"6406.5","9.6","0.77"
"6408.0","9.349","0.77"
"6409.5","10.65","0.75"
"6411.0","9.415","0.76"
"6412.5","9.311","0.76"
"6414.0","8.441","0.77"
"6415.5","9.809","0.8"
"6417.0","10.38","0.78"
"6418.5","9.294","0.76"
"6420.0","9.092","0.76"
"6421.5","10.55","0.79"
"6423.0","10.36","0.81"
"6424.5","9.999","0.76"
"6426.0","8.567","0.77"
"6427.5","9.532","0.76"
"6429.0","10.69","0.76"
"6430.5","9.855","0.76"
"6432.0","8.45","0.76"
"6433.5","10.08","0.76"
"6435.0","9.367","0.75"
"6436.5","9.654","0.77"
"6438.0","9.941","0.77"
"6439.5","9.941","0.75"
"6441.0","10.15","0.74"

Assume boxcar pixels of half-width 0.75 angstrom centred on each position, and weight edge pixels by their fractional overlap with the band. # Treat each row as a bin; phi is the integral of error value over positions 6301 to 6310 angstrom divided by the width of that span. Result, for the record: 1.44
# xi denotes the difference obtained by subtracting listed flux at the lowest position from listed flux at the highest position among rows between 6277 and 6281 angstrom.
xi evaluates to 0.8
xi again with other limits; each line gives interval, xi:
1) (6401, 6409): -0.7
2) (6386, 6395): 0.5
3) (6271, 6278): -0.3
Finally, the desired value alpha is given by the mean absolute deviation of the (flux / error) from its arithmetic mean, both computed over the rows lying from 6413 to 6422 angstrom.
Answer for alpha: 0.66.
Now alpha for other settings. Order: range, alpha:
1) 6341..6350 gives 1.10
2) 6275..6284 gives 0.95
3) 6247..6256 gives 0.78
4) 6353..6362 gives 0.90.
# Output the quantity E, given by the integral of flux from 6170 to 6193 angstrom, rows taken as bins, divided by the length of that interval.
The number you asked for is 9.7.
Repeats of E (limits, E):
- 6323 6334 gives 9.8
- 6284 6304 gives 9.5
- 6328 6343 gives 10.3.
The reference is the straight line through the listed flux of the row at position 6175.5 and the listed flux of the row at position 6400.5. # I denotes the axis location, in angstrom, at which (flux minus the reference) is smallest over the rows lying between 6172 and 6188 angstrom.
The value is 6186.0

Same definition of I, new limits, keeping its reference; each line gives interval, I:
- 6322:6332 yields 6327.0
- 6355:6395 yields 6385.5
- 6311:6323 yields 6318.0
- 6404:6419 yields 6414.0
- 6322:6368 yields 6345.0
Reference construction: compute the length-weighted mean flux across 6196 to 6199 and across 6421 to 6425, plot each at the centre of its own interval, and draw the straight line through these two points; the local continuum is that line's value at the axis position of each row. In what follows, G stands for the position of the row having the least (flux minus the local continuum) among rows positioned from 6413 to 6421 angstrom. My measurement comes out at 6414.0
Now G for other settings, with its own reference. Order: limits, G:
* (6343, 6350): 6345.0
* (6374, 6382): 6378.0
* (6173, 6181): 6180.0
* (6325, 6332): 6327.0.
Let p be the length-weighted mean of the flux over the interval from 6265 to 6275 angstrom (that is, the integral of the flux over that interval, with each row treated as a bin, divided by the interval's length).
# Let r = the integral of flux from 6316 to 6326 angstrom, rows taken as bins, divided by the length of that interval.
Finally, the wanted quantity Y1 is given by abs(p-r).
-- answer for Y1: 0.03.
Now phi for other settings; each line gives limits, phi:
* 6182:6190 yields 0.82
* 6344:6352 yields 0.80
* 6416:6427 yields 0.78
